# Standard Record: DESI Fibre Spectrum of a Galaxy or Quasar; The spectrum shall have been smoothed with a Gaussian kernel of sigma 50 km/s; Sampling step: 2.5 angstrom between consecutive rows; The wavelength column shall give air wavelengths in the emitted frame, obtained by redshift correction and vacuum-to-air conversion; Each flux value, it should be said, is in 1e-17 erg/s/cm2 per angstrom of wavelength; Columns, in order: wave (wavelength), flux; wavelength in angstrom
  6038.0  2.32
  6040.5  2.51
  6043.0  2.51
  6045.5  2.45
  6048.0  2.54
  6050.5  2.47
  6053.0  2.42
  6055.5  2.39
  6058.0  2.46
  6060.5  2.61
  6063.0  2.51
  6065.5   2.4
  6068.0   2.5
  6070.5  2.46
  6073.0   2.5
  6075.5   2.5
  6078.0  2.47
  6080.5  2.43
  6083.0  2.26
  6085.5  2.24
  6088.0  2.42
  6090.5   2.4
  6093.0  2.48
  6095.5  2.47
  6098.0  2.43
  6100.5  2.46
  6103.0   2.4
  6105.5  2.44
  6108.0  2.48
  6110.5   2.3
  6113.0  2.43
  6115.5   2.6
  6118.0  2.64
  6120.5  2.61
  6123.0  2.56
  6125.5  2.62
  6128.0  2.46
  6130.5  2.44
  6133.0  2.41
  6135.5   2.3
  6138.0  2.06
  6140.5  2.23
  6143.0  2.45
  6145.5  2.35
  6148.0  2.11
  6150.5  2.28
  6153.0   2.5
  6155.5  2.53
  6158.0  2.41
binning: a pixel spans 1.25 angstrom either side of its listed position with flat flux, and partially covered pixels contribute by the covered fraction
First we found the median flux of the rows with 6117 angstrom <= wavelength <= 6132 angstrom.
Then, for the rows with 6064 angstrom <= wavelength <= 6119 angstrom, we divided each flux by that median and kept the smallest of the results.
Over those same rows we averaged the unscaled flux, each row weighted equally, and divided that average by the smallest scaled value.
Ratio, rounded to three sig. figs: 2.82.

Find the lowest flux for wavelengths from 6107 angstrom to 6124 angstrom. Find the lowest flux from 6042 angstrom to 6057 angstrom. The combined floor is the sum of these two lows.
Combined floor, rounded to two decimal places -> 4.69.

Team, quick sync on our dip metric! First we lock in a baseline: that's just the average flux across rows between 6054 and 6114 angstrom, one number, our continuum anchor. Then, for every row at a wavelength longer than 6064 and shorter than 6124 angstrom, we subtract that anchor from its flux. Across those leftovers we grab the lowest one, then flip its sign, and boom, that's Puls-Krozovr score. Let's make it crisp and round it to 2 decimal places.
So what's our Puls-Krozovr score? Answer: 0.19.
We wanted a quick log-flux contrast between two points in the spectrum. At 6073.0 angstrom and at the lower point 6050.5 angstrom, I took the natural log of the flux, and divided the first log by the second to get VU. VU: 1.01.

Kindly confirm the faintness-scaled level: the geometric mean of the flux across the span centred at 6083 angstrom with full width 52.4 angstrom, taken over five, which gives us 0.489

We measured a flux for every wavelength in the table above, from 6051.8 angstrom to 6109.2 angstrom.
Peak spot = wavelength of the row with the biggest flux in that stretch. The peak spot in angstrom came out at 6060.5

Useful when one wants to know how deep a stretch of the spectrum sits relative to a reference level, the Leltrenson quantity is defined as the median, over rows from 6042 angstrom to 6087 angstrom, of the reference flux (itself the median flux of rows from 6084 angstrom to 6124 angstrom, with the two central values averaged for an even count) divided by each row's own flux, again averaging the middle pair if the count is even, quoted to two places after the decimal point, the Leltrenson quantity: 0.99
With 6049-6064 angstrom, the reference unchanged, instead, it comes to 0.99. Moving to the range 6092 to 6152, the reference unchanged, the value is 1.00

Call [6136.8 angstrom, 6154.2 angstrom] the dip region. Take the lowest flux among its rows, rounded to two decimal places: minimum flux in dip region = 2.06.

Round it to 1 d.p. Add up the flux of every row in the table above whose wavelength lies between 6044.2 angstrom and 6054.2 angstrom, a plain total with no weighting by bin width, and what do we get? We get 9.9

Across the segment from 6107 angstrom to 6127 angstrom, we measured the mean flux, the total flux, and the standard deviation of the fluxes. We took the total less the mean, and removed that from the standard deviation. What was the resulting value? -17.6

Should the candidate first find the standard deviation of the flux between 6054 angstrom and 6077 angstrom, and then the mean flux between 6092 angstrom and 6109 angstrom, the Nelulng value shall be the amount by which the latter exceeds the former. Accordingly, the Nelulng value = 2.39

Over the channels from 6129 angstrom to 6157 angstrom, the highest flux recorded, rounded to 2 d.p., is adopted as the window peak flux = 2.53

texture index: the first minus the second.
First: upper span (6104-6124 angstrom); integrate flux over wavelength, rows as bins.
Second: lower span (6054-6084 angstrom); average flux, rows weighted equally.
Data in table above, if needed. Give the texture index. 48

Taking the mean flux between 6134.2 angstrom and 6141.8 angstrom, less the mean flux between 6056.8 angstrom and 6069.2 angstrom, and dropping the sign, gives 0.30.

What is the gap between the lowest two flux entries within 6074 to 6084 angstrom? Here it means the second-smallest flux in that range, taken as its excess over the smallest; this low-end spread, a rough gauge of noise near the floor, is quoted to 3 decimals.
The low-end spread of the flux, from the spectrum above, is 0.170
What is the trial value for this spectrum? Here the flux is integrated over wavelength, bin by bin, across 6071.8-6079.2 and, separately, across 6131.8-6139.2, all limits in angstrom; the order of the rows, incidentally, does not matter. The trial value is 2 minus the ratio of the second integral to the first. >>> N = 1.09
